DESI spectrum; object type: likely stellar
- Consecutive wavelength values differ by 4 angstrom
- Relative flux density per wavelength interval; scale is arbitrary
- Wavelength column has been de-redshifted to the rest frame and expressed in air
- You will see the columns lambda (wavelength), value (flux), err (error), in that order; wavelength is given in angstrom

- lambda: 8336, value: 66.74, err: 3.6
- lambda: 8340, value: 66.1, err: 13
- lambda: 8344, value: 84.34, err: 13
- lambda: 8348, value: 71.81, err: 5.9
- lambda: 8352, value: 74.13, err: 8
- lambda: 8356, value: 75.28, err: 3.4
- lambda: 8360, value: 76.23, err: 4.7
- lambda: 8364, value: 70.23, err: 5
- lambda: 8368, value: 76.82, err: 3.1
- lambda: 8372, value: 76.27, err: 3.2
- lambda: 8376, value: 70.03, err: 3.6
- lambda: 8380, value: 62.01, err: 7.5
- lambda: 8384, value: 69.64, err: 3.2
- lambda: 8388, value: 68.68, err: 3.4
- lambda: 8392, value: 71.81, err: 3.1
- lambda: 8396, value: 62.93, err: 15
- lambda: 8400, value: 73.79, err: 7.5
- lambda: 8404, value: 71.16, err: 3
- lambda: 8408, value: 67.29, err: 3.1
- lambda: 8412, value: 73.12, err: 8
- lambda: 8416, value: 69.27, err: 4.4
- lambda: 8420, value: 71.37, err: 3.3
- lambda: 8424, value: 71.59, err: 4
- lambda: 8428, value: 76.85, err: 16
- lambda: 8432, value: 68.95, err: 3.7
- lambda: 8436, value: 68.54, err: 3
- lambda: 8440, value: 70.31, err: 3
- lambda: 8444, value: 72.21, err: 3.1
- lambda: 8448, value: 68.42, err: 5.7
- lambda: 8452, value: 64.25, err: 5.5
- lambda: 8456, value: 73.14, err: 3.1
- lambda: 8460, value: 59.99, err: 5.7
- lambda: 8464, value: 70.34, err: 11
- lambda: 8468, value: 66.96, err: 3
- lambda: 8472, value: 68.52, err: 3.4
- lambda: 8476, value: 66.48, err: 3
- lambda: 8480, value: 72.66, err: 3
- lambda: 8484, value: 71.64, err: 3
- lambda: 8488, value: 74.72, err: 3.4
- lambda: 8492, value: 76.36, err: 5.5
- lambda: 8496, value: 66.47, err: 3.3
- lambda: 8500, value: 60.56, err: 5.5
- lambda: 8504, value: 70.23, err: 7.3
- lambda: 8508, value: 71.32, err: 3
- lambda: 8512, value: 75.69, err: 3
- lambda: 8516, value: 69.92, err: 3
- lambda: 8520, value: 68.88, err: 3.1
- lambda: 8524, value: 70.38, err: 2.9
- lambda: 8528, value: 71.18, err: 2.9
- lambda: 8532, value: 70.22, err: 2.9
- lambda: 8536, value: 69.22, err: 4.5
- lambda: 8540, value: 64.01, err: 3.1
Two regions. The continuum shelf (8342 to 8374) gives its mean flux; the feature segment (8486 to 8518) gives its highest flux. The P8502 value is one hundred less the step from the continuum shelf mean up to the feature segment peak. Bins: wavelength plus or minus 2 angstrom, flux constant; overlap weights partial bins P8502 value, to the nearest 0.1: 99.3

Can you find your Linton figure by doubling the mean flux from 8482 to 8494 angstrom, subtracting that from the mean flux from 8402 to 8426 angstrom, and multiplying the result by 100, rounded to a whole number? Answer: -7785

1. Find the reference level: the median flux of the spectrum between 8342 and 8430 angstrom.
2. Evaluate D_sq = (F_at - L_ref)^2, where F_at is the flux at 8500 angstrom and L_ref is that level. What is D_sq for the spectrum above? 124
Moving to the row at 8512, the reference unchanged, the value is 16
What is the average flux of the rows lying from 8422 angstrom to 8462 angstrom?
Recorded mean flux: 69.4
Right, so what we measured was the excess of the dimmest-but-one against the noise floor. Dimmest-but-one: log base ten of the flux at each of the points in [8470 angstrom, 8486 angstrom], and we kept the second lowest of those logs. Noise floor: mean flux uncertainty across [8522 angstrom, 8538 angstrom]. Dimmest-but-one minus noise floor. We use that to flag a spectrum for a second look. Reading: -1.5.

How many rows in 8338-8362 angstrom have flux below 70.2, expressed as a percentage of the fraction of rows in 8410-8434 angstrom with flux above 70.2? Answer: 150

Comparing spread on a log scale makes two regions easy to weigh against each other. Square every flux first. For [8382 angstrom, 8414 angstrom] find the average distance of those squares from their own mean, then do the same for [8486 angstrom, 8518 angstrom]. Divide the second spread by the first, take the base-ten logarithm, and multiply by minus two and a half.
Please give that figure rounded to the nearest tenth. -0.4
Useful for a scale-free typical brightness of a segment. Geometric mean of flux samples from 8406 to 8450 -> 70.7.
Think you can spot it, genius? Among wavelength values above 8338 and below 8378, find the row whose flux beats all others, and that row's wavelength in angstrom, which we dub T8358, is 8344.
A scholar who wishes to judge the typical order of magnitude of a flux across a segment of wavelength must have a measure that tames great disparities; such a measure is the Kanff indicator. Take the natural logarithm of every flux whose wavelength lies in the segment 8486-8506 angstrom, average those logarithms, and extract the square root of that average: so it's 2.059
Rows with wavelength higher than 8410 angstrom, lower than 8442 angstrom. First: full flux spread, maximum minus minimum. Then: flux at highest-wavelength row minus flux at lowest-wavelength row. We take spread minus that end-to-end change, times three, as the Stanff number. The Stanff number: 33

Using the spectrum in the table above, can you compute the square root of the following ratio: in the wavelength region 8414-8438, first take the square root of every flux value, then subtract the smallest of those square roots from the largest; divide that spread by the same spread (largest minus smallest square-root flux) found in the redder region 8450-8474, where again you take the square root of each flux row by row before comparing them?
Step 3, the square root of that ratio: 0.78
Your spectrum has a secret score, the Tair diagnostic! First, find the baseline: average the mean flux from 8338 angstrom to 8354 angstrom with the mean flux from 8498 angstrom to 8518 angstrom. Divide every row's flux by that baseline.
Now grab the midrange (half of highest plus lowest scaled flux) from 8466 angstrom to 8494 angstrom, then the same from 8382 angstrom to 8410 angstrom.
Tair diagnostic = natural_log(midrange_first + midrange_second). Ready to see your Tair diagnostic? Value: 0.666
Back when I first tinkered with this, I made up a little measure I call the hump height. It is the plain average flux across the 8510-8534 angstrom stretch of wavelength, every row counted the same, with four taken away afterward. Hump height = 67.0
